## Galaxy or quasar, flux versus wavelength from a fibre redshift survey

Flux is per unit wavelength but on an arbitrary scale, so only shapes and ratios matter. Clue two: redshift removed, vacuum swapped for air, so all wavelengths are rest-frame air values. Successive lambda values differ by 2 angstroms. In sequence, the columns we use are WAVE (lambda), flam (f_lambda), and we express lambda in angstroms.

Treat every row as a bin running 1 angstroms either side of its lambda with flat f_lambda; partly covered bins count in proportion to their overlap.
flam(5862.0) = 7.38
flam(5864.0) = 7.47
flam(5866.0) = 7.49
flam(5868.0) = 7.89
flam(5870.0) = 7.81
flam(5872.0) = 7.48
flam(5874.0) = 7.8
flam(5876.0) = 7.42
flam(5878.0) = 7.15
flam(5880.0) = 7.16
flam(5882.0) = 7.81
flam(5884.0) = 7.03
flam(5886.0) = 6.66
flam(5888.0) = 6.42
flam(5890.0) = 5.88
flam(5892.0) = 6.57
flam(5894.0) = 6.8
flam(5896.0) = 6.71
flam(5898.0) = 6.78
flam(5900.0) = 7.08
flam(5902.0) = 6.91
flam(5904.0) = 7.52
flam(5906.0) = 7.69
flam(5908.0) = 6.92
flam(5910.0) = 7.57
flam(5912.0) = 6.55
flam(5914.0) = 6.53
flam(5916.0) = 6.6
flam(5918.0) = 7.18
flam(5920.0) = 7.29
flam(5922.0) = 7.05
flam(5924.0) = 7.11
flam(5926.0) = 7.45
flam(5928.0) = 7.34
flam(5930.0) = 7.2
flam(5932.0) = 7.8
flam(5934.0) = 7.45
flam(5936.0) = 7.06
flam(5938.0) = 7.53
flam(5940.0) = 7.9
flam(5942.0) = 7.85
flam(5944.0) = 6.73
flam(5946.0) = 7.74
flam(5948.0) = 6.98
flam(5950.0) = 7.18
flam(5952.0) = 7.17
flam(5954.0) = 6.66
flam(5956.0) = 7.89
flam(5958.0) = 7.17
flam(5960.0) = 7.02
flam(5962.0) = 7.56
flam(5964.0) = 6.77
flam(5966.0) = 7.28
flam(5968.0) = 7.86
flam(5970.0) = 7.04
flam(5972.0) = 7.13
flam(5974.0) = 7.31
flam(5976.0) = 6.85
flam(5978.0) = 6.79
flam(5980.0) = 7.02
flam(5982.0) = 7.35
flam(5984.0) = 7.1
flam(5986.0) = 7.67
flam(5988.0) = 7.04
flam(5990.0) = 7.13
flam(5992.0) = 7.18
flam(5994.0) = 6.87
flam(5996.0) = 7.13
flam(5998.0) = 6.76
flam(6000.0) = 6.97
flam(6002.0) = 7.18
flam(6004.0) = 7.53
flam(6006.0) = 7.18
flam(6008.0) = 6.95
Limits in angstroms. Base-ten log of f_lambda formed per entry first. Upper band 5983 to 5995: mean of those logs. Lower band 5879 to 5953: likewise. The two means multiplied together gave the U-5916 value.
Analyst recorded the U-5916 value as 0.728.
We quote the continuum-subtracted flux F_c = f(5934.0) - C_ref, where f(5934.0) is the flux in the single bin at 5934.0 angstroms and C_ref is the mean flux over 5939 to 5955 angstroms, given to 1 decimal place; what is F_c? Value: 0.2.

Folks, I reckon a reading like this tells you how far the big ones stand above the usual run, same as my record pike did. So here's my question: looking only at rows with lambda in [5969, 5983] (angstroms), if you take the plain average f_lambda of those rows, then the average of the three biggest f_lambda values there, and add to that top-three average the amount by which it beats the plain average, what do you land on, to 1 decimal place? 7.5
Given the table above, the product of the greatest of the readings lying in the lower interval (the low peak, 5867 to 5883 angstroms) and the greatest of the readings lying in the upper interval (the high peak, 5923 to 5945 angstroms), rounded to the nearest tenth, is 62.3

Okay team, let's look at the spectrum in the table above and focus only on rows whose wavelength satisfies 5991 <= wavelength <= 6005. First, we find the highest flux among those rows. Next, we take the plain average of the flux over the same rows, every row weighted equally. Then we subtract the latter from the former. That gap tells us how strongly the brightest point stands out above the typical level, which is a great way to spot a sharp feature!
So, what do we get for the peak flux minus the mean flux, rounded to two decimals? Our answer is 0.44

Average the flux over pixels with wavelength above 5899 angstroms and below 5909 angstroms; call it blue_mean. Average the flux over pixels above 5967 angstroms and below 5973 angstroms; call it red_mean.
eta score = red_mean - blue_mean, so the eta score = 0.1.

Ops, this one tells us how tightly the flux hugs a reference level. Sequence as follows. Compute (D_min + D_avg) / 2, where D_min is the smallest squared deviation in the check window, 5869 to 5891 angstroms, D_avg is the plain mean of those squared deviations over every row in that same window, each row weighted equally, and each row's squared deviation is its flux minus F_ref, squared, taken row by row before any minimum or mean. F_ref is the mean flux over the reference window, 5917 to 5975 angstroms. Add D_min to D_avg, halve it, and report 0.20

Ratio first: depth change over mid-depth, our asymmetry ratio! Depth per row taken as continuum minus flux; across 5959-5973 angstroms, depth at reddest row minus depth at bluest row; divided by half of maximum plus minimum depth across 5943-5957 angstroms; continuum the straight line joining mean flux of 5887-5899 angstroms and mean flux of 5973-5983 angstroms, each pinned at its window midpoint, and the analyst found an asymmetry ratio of 0.1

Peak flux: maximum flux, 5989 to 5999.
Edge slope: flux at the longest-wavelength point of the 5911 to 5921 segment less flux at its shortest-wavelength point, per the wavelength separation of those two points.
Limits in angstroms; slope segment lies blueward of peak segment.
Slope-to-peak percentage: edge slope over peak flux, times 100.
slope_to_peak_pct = 1.29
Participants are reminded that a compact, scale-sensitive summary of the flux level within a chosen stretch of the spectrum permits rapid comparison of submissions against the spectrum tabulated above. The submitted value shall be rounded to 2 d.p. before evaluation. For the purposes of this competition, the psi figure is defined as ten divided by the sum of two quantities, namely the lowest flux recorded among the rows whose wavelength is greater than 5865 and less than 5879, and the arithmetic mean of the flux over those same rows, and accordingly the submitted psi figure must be 0.68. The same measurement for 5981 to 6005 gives 0.72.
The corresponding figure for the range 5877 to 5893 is 0.79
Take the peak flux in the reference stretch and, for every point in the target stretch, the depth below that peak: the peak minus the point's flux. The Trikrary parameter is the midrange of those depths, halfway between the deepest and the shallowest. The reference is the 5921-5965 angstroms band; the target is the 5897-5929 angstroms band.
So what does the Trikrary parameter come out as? 0.790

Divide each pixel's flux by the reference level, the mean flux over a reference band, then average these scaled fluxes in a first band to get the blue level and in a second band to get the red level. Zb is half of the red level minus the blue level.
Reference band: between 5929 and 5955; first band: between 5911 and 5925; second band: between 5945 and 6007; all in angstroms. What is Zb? 0.019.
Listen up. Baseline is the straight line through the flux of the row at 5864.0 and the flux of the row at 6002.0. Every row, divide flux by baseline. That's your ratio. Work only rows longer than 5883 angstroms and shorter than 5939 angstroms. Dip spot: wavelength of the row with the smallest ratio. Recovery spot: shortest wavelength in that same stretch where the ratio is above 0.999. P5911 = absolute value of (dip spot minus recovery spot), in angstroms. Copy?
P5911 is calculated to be 14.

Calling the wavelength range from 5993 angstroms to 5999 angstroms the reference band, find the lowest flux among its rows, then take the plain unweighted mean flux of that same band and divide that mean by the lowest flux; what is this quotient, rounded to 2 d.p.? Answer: 1.02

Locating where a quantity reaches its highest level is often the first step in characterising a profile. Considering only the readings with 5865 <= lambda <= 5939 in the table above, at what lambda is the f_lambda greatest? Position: 5868.0 angstroms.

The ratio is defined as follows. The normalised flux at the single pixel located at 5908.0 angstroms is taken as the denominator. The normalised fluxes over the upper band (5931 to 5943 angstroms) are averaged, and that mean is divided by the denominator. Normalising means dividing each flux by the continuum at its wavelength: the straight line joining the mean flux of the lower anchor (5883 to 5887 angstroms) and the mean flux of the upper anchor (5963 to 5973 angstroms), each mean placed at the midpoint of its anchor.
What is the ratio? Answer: 1.08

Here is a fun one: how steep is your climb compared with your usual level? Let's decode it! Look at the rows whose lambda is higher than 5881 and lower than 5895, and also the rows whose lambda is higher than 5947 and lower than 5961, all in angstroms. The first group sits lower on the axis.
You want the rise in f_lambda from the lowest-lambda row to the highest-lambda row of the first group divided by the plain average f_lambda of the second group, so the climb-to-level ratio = -0.14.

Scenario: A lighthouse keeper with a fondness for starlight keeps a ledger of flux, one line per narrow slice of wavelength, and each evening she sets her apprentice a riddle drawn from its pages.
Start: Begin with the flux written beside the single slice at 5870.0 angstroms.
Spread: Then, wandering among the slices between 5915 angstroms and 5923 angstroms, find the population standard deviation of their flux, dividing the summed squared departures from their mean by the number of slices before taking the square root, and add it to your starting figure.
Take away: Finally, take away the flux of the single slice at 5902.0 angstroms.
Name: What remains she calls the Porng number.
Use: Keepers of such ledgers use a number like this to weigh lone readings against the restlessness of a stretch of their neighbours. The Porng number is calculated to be 1.2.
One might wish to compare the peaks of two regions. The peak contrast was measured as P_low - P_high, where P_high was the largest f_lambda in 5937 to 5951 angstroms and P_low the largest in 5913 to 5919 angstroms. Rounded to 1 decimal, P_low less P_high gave -0.7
